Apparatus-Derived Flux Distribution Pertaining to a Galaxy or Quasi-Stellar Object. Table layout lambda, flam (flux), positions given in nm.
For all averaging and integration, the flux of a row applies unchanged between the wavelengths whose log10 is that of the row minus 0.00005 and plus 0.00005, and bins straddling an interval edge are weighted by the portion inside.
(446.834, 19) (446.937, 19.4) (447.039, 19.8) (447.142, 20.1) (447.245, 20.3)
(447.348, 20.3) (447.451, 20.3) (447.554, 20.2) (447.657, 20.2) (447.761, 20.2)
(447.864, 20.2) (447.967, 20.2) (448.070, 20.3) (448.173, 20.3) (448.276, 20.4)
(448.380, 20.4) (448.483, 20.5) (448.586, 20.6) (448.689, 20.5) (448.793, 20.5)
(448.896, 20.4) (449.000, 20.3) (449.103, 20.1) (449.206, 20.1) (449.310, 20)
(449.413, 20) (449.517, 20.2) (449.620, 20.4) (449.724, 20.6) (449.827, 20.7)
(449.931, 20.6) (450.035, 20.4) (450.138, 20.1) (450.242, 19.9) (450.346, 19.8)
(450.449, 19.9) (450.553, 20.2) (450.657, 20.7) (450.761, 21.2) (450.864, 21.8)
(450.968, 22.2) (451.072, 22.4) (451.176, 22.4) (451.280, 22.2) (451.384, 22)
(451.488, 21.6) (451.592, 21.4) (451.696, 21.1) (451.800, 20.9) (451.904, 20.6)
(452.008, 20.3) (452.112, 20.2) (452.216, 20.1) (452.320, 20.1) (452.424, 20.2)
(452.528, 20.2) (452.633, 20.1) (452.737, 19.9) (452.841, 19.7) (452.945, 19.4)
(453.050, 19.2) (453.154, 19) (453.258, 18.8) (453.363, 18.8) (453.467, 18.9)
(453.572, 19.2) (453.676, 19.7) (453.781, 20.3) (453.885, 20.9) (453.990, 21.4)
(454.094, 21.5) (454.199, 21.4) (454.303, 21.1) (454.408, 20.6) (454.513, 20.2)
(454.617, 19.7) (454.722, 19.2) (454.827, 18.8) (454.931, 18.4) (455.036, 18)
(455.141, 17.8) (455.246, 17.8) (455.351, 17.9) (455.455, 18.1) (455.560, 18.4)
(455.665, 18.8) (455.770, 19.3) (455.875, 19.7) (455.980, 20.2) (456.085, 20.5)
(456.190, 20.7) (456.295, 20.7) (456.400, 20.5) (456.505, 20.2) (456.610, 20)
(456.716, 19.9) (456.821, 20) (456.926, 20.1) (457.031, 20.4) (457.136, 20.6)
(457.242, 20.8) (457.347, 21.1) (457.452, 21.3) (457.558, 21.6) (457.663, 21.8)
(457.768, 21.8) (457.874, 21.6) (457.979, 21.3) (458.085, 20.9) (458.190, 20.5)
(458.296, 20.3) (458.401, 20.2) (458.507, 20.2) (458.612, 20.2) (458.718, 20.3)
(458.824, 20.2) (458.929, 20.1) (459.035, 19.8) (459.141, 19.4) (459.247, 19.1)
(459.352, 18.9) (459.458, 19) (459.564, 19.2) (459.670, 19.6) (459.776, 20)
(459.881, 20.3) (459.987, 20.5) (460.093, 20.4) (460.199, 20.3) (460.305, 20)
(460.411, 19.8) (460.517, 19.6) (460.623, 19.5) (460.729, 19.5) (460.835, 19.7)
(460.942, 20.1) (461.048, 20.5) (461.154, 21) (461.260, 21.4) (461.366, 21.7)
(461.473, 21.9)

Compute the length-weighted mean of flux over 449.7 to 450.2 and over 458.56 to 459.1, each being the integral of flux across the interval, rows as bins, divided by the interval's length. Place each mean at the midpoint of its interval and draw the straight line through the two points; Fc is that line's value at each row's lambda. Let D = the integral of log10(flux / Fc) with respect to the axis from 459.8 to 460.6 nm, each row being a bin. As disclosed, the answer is 0.001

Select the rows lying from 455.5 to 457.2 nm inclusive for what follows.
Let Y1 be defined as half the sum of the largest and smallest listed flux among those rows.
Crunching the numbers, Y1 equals 19.55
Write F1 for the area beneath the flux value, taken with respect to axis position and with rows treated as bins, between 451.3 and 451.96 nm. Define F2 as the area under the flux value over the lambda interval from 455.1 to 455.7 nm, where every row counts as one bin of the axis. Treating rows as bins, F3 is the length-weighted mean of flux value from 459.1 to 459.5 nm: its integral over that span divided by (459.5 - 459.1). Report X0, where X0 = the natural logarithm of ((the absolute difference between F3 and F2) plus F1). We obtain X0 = 3.1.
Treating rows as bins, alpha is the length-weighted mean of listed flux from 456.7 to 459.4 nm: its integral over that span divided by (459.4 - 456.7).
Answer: 20.5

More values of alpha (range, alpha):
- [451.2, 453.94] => 20.2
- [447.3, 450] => 20.3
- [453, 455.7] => 19.4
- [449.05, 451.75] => 20.8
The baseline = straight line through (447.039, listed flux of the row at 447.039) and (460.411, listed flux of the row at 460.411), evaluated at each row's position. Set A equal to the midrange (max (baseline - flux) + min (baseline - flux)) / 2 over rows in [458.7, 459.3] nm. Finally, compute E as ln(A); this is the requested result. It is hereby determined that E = -2.3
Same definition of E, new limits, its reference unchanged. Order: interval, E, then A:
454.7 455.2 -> 0.3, 1.30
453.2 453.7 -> -0.6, 0.55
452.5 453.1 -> -2.3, 0.10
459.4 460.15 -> -3.0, 0.05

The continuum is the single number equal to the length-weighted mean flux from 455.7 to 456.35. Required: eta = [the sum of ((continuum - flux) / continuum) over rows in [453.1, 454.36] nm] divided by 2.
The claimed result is 0.02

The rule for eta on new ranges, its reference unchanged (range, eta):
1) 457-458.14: -0.29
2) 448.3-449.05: -0.05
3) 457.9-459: -0.07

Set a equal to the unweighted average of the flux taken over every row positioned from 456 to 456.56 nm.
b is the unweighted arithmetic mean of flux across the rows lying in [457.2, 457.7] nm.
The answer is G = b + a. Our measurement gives 41.8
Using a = 20.5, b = 21.3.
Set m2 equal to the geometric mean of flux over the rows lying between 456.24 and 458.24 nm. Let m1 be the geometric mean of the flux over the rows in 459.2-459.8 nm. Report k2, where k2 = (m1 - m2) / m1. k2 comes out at -0.08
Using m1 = 19.3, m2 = 20.8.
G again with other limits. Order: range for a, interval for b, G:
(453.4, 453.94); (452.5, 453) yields 39.7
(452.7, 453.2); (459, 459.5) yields 38.7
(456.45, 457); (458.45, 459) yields 40.2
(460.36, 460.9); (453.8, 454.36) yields 40.9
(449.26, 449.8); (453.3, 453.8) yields 39.6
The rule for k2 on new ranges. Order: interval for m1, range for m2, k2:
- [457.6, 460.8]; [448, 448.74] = -0.01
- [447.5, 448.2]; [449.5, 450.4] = 0.00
